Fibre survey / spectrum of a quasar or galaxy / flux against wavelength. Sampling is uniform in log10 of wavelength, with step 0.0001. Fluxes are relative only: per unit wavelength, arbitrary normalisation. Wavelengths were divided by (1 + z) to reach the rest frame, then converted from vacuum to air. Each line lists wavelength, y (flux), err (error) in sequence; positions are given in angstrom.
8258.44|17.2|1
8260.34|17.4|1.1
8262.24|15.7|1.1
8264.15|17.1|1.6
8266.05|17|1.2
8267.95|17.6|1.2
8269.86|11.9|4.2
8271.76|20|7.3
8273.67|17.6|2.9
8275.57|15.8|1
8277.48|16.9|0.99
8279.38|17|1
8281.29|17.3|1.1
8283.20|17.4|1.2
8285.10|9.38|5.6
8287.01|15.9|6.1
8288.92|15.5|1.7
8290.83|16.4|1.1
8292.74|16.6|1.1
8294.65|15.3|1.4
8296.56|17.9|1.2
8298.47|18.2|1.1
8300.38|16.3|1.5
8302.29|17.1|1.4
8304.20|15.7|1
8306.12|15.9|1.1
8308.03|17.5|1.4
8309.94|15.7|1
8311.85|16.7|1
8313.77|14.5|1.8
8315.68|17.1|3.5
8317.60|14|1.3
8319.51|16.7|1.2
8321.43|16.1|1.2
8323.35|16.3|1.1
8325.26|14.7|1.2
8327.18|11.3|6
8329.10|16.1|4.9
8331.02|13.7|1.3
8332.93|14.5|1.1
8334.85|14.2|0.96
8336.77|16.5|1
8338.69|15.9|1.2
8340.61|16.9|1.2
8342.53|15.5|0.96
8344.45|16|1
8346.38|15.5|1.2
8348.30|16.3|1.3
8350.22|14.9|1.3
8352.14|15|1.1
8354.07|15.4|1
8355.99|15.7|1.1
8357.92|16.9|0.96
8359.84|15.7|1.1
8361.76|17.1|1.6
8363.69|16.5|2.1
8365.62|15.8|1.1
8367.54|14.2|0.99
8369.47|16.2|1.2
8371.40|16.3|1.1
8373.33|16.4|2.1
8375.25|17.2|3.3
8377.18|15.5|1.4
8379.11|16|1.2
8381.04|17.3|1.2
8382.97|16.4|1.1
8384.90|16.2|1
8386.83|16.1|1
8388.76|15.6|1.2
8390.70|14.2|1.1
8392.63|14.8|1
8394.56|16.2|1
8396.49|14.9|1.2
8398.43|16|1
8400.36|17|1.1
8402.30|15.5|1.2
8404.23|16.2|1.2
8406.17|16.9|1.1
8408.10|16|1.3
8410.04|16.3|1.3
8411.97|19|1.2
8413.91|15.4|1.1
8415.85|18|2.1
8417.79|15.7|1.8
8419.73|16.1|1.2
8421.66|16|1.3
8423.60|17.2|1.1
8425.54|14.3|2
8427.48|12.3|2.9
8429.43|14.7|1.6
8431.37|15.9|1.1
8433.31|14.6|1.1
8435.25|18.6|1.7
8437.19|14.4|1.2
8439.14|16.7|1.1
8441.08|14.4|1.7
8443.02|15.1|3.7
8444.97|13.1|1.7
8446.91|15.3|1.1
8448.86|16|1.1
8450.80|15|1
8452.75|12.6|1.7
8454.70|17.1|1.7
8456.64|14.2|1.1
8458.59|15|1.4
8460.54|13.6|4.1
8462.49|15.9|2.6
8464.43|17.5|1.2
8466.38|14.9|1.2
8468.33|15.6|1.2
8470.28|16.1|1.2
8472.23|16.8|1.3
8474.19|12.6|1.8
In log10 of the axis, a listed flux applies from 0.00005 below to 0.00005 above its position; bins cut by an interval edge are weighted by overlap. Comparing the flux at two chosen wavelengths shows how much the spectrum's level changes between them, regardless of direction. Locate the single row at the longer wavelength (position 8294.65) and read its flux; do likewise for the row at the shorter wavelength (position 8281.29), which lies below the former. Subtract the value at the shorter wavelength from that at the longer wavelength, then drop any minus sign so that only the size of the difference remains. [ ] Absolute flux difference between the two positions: 2.0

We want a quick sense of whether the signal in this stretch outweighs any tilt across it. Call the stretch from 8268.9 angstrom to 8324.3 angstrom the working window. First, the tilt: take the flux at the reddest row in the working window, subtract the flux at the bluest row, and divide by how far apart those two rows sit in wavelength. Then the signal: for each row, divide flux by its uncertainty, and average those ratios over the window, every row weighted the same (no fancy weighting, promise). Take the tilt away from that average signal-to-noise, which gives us 11.7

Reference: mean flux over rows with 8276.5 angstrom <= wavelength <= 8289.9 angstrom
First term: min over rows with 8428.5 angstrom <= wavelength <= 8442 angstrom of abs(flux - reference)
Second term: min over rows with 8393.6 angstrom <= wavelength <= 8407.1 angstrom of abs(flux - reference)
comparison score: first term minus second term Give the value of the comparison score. 0.15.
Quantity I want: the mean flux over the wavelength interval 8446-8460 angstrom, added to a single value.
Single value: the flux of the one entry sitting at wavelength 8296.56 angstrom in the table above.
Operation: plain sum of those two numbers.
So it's 32.9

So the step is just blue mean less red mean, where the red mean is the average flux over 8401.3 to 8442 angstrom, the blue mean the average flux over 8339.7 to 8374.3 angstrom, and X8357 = 0.0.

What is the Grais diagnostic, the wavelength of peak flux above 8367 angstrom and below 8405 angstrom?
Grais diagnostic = 8381.04 angstrom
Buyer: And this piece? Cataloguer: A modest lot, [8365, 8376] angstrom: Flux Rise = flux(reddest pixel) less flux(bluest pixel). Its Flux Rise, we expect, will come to 1.4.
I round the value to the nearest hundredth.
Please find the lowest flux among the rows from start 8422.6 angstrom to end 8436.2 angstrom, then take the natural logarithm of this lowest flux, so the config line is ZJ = 2.51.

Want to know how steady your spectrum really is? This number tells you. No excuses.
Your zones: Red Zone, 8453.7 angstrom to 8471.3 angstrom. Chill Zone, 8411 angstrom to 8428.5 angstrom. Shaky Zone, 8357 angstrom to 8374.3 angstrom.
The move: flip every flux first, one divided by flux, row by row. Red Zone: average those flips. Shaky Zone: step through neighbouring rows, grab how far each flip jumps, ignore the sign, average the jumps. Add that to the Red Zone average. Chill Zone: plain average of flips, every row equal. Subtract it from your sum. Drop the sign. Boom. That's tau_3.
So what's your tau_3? 0.0052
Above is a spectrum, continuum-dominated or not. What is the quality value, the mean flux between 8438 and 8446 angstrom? 14.8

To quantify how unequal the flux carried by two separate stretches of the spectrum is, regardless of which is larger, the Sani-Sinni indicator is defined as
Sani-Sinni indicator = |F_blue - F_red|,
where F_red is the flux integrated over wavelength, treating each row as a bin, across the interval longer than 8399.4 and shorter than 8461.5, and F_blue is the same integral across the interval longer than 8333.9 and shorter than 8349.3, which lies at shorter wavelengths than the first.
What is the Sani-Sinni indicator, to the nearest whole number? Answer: 723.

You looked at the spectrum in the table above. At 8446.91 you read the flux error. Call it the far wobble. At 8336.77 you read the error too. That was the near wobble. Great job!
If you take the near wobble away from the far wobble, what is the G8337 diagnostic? 0.10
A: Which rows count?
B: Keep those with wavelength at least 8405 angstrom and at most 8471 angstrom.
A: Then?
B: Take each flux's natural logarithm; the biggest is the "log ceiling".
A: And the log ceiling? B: 2.94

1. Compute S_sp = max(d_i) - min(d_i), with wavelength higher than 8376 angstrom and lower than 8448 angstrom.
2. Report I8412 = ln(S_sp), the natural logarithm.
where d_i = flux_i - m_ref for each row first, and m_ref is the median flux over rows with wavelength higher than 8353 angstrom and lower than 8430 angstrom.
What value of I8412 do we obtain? 1.9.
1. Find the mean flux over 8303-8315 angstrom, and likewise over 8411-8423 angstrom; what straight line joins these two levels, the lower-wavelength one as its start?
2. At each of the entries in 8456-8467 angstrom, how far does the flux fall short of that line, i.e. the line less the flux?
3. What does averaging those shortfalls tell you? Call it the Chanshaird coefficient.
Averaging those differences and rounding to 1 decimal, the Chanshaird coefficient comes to 1.8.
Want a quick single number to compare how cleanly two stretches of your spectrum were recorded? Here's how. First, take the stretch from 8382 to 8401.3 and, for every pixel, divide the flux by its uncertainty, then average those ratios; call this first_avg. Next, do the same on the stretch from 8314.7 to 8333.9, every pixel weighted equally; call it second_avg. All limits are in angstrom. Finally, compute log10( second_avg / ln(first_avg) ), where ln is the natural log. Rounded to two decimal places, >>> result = 0.56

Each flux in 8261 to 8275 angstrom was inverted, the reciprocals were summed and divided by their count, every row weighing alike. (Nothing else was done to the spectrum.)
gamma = 0.061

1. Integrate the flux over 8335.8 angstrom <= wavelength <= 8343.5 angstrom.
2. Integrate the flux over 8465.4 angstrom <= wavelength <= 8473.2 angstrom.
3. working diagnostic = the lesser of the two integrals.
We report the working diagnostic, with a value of 124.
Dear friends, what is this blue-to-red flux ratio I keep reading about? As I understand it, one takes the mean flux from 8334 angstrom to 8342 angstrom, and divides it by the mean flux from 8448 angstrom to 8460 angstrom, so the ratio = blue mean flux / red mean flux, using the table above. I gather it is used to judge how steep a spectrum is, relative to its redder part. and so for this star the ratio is 1.06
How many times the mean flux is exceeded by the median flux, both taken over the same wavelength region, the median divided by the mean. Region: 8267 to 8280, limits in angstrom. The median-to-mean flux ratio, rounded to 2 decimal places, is 1.02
